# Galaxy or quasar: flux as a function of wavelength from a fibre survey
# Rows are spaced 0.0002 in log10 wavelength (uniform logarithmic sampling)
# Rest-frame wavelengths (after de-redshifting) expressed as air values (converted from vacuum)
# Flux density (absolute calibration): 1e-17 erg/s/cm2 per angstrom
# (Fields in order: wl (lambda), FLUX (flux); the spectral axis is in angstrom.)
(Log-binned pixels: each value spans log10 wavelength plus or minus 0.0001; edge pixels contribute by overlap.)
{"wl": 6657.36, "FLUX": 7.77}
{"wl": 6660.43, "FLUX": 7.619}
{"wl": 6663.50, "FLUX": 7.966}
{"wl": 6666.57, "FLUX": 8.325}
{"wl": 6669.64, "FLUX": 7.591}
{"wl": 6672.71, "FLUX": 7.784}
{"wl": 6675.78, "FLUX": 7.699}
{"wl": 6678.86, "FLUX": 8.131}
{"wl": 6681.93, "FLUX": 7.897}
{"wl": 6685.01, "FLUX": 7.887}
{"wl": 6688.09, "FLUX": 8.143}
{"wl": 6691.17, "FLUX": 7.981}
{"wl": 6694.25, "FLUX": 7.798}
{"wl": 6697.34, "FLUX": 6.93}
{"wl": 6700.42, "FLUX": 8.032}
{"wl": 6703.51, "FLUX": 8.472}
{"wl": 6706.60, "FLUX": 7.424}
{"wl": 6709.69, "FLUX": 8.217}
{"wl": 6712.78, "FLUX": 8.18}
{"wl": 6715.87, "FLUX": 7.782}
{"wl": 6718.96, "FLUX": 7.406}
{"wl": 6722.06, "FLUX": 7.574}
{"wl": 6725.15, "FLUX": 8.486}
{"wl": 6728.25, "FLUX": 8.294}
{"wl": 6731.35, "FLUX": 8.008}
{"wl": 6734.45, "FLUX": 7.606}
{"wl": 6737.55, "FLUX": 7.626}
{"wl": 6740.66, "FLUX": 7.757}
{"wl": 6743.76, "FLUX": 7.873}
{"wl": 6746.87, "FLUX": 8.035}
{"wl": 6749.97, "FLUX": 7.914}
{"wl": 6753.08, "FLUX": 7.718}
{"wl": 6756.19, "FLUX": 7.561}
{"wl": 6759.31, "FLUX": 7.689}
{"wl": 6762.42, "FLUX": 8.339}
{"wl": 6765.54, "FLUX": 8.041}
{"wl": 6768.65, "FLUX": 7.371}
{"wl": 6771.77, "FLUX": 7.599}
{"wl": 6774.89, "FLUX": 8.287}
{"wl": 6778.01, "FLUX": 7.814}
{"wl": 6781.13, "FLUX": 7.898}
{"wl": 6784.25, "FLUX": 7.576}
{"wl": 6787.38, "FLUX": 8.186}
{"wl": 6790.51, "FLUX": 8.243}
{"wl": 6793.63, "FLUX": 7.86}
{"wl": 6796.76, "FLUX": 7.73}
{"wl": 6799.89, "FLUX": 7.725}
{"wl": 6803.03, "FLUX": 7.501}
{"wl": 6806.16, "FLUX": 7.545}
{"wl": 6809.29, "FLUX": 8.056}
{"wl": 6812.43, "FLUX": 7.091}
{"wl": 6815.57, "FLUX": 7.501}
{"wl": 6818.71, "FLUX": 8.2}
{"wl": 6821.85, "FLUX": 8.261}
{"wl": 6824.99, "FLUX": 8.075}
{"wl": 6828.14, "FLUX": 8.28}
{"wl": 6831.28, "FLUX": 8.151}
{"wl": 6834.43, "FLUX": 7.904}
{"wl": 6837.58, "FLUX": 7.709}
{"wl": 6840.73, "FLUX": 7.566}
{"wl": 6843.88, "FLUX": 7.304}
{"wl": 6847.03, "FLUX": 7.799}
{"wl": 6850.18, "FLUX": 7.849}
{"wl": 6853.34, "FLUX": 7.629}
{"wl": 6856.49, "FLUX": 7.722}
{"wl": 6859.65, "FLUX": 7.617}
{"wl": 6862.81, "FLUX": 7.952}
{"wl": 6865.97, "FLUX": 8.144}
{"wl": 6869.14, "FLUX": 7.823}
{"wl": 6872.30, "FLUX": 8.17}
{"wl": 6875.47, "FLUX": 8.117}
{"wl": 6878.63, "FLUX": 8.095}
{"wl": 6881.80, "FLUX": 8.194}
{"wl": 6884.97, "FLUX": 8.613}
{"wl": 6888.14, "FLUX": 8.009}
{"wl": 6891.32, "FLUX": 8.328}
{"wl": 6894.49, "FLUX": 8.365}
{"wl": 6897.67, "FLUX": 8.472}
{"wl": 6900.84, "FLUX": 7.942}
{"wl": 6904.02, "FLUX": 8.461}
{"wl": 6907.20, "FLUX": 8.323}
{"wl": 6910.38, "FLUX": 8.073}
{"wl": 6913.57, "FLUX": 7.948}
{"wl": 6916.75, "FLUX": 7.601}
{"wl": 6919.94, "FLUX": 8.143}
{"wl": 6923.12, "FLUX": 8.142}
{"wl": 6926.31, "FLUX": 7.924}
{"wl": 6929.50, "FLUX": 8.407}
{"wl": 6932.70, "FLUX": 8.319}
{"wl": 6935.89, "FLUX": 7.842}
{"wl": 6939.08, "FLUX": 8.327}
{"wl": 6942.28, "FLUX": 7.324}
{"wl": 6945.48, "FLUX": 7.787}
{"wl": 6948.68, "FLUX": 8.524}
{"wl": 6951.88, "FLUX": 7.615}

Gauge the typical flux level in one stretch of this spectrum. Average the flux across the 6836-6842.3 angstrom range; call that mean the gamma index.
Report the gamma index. 7.6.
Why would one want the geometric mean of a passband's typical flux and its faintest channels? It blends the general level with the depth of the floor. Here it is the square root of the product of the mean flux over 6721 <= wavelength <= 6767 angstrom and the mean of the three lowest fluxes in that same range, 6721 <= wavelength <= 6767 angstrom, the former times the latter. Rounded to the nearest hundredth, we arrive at 7.74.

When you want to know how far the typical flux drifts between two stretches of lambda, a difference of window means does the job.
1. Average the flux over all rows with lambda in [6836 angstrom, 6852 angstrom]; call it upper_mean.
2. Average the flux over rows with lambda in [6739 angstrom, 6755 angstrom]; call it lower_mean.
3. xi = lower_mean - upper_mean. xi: 0.2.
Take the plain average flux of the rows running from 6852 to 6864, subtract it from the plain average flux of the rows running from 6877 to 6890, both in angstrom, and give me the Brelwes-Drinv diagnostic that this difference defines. 0.50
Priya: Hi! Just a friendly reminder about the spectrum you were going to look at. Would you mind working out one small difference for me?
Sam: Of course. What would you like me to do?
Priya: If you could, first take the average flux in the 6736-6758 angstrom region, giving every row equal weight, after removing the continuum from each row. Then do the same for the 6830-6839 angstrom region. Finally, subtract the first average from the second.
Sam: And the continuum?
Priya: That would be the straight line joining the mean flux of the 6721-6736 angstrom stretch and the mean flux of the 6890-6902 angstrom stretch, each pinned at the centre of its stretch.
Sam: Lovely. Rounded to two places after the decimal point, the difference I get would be -0.01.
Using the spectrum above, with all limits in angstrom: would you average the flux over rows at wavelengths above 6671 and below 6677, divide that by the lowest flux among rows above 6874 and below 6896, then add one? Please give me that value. 1.967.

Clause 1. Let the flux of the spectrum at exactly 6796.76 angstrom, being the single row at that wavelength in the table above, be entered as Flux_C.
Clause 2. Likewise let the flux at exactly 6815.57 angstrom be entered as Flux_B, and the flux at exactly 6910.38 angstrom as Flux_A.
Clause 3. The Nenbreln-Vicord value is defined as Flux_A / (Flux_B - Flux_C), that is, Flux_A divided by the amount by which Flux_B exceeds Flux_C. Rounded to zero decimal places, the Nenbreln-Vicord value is -35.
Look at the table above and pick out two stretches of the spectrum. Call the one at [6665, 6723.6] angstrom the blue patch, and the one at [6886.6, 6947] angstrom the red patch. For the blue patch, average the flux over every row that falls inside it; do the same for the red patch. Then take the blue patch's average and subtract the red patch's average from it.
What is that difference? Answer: -0.24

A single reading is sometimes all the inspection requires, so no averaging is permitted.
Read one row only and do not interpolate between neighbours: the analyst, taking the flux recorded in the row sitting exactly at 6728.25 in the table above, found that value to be 8.294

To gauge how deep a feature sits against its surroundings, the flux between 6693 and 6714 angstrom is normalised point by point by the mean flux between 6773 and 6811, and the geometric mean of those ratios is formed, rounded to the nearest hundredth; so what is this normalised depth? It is 1.00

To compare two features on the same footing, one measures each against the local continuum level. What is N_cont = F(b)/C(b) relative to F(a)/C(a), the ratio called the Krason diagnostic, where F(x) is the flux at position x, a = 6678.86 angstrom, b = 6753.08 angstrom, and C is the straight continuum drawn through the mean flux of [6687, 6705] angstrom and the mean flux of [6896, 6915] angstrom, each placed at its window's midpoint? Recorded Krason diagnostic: 0.94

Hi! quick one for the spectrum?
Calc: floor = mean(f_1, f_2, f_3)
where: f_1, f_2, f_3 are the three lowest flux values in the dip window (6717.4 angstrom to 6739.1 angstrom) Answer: 7.53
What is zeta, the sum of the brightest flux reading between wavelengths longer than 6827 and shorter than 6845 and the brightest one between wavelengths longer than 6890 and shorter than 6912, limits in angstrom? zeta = 16.8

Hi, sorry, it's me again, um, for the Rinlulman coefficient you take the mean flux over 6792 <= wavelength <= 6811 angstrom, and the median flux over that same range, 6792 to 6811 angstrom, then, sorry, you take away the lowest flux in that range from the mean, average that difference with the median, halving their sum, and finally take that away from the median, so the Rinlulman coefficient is 3.75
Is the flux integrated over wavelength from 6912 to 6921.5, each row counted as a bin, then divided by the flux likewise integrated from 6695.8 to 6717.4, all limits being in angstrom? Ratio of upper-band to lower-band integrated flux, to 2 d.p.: 0.44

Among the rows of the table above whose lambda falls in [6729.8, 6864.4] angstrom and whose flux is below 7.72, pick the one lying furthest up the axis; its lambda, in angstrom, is 6859.65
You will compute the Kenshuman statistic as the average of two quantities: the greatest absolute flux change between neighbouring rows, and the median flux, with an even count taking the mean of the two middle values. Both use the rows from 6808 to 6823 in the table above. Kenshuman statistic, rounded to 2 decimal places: 4.51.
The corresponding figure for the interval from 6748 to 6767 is 4.23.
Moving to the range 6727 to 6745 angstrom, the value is 4.11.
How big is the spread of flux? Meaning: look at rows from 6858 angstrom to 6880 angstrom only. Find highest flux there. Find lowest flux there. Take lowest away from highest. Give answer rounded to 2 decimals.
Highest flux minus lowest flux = 0.55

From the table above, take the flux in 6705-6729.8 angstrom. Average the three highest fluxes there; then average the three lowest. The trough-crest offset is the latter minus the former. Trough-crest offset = -0.86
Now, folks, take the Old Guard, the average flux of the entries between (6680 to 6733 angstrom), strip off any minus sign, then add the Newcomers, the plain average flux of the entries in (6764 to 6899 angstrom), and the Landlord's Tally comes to 15.8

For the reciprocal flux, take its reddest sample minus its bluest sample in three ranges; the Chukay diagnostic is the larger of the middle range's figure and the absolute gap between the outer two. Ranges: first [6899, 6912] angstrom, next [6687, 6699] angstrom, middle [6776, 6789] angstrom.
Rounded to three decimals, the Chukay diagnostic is 0.024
